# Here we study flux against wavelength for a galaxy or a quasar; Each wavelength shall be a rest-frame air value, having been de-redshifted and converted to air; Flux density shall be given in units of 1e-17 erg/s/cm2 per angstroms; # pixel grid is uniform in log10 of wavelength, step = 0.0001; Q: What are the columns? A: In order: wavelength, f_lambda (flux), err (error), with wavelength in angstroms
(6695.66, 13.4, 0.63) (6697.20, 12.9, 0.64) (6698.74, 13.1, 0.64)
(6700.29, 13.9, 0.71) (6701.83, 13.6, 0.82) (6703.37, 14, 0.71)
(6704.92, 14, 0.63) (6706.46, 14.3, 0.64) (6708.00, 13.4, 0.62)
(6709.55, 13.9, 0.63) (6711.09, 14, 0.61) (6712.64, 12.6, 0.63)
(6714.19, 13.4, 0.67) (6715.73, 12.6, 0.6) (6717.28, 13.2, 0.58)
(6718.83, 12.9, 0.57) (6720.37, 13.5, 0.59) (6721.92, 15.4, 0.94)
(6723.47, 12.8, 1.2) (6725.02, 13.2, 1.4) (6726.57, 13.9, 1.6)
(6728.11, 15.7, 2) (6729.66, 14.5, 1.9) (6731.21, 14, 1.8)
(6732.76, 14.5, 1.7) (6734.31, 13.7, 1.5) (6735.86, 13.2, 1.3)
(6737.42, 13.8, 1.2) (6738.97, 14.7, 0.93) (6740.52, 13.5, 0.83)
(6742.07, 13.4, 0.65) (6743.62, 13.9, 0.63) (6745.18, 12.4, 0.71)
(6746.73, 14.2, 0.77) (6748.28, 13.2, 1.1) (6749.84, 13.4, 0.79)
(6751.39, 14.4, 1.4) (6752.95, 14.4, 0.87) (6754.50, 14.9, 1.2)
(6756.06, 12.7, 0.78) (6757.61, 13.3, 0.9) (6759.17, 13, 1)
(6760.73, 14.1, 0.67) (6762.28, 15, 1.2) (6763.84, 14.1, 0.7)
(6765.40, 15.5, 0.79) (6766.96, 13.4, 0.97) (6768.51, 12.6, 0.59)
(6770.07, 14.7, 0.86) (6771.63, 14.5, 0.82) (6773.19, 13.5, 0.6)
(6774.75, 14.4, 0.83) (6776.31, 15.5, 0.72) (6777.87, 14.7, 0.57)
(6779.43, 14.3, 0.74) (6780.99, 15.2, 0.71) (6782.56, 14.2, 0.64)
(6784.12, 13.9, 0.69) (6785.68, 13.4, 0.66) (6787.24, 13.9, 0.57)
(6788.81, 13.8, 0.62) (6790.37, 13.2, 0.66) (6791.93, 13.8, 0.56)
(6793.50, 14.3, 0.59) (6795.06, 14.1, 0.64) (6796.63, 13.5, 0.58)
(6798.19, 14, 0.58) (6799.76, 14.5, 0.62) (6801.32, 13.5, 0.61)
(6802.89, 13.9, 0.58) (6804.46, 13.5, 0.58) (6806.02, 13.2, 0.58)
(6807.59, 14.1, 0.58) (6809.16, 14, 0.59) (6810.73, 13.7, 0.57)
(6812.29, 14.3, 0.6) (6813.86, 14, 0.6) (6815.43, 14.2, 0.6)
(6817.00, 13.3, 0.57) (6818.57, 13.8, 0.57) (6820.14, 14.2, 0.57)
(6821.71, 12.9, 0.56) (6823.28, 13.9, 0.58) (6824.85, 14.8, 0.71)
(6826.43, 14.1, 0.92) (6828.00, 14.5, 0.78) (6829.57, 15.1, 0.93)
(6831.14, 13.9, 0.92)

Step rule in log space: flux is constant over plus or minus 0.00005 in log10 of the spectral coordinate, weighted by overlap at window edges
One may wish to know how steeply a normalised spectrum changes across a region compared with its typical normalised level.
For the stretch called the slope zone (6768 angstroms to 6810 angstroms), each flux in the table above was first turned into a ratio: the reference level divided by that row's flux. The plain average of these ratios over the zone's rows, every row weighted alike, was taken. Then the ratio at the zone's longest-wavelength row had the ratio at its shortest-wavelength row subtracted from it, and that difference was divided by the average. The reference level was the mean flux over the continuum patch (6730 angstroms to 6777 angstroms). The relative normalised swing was -0.11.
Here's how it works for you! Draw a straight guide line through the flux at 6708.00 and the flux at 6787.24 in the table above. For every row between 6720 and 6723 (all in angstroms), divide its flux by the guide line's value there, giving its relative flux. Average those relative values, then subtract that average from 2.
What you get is 0.93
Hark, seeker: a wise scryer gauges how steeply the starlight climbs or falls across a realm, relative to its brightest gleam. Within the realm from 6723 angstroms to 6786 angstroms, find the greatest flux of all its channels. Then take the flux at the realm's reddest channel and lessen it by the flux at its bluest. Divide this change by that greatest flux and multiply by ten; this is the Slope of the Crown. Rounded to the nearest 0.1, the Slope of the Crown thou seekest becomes 0.4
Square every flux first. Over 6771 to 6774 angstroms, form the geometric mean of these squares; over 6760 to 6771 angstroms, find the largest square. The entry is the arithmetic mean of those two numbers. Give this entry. 218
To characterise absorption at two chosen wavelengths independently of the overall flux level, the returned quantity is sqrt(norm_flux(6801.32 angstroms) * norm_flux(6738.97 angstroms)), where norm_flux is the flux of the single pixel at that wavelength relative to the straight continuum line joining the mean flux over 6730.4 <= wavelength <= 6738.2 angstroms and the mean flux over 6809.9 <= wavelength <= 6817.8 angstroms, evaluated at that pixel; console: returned 1.02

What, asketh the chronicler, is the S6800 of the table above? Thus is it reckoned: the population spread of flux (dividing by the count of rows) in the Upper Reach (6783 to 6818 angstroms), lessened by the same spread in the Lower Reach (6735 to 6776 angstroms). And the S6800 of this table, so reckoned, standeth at -0.42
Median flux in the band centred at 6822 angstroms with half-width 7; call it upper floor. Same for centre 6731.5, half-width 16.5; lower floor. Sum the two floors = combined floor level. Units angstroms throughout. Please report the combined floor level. 27.8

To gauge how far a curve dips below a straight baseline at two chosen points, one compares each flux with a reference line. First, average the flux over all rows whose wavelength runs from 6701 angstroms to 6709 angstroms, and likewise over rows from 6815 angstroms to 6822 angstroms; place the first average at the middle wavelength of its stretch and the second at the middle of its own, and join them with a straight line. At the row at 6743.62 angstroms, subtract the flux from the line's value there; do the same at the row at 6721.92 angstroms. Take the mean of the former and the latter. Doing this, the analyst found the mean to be -0.8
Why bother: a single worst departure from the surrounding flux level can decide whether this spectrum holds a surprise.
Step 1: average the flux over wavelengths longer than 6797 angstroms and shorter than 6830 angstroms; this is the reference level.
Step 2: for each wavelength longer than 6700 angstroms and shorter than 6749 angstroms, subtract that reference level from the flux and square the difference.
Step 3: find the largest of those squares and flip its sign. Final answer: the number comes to -3.0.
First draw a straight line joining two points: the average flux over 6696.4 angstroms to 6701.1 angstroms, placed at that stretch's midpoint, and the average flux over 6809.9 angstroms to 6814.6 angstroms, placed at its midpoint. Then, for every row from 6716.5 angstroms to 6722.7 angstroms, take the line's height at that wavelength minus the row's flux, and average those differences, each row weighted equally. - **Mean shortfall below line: -0.32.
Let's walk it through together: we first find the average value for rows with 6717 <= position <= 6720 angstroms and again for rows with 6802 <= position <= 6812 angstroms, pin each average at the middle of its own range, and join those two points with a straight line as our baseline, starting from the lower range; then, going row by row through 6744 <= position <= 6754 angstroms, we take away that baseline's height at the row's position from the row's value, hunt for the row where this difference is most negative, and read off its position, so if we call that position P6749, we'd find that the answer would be 6745.18 angstroms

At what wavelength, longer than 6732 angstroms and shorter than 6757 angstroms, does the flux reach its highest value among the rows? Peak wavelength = 6754.50 angstroms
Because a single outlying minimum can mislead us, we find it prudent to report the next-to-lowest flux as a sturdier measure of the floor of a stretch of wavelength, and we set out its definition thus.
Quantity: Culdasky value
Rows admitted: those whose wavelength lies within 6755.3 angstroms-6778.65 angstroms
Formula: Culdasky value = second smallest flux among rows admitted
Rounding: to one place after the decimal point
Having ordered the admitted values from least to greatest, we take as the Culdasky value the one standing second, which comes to 12.7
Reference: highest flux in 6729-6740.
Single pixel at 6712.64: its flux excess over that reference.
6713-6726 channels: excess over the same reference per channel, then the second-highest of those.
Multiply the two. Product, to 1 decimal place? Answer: 2.5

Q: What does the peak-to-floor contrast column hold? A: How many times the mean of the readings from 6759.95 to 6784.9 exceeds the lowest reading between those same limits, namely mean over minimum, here 1.14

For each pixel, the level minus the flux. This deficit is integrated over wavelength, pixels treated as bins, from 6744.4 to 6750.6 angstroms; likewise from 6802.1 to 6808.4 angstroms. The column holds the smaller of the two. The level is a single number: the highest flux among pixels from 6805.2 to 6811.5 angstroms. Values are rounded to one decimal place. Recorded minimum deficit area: 2.7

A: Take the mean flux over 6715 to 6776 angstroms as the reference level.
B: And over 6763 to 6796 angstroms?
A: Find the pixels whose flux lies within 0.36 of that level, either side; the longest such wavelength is 6795.06 angstroms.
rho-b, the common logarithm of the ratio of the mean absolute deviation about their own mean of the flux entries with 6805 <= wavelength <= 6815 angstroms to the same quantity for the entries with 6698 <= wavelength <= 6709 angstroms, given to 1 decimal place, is -0.1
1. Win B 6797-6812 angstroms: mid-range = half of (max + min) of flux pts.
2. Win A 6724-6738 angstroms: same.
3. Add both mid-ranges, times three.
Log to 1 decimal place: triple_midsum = 84.9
